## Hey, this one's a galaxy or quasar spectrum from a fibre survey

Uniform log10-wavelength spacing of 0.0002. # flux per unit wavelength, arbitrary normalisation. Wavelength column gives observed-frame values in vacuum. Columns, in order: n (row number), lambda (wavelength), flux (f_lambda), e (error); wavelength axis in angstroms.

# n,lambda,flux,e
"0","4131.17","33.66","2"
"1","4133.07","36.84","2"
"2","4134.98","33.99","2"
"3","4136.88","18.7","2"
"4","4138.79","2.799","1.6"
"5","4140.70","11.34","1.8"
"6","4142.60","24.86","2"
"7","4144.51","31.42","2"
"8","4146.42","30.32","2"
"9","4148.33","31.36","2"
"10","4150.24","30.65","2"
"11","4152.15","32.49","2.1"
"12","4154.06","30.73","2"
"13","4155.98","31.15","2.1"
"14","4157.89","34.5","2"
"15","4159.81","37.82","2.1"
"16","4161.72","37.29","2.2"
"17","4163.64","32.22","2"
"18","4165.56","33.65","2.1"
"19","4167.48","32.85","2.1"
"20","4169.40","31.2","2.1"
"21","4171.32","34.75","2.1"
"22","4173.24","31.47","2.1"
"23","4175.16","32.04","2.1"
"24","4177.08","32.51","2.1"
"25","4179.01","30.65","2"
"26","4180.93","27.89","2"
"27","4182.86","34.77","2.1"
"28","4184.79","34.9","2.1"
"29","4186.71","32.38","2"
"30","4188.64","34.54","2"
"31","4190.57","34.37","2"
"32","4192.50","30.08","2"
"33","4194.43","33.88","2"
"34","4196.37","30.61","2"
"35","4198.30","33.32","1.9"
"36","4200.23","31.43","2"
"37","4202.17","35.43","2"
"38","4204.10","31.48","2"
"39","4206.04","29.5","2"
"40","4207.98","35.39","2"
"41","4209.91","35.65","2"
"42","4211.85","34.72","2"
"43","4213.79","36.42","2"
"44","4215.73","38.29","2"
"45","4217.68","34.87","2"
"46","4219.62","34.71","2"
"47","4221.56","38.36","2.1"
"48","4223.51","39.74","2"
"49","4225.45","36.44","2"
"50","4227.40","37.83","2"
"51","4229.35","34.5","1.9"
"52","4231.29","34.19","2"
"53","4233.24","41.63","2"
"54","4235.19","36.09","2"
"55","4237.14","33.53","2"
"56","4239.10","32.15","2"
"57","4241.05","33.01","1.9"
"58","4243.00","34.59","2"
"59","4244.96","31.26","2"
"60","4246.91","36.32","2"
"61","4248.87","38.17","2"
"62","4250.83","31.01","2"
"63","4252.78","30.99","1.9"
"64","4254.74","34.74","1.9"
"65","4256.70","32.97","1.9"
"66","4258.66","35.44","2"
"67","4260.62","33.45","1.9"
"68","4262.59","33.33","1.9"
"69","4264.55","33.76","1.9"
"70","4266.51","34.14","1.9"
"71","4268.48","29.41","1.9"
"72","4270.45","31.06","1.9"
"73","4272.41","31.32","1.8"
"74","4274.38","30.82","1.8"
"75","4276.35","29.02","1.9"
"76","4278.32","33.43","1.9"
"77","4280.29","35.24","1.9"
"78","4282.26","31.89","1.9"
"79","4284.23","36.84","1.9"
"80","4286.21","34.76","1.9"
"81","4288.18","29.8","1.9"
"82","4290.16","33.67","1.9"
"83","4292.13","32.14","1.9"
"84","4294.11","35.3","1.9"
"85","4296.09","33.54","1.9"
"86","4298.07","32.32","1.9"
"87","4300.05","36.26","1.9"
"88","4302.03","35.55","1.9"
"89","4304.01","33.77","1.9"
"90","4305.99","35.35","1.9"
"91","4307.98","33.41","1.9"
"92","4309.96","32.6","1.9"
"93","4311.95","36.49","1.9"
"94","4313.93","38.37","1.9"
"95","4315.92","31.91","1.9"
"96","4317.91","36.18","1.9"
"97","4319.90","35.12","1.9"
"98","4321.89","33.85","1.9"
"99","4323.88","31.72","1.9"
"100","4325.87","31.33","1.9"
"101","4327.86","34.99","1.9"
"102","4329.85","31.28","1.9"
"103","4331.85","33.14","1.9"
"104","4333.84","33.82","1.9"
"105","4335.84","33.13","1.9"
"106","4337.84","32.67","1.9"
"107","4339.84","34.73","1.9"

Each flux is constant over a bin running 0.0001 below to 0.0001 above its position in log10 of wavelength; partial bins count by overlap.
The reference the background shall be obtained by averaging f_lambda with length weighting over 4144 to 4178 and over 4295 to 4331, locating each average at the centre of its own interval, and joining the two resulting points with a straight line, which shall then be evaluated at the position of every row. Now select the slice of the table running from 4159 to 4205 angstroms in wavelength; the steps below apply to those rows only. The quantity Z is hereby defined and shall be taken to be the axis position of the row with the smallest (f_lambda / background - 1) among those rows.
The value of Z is 4180.93 angstroms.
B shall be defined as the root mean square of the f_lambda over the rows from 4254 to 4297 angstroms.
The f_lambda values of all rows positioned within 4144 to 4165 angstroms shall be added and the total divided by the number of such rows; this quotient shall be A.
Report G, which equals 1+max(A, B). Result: 34.1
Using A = 32.7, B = 33.1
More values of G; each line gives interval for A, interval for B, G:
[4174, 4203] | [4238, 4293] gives 34.1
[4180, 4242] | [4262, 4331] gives 35.4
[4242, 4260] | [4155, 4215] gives 34.9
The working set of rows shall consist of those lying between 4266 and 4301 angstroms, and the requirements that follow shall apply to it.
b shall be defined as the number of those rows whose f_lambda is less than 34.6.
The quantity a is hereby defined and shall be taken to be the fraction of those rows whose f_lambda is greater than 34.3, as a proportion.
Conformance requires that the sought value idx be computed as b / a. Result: 47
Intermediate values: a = 0.28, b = 13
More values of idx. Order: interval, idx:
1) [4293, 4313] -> 10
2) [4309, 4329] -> 10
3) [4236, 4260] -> 19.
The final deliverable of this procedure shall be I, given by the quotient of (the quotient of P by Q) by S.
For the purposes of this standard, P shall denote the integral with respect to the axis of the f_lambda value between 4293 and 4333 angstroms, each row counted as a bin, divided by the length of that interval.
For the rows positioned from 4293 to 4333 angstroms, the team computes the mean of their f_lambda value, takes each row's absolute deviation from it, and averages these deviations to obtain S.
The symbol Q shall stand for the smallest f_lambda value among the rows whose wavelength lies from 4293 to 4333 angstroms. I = 0.66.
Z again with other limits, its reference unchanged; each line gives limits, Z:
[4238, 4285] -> 4276.35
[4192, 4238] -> 4206.04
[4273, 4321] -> 4276.35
